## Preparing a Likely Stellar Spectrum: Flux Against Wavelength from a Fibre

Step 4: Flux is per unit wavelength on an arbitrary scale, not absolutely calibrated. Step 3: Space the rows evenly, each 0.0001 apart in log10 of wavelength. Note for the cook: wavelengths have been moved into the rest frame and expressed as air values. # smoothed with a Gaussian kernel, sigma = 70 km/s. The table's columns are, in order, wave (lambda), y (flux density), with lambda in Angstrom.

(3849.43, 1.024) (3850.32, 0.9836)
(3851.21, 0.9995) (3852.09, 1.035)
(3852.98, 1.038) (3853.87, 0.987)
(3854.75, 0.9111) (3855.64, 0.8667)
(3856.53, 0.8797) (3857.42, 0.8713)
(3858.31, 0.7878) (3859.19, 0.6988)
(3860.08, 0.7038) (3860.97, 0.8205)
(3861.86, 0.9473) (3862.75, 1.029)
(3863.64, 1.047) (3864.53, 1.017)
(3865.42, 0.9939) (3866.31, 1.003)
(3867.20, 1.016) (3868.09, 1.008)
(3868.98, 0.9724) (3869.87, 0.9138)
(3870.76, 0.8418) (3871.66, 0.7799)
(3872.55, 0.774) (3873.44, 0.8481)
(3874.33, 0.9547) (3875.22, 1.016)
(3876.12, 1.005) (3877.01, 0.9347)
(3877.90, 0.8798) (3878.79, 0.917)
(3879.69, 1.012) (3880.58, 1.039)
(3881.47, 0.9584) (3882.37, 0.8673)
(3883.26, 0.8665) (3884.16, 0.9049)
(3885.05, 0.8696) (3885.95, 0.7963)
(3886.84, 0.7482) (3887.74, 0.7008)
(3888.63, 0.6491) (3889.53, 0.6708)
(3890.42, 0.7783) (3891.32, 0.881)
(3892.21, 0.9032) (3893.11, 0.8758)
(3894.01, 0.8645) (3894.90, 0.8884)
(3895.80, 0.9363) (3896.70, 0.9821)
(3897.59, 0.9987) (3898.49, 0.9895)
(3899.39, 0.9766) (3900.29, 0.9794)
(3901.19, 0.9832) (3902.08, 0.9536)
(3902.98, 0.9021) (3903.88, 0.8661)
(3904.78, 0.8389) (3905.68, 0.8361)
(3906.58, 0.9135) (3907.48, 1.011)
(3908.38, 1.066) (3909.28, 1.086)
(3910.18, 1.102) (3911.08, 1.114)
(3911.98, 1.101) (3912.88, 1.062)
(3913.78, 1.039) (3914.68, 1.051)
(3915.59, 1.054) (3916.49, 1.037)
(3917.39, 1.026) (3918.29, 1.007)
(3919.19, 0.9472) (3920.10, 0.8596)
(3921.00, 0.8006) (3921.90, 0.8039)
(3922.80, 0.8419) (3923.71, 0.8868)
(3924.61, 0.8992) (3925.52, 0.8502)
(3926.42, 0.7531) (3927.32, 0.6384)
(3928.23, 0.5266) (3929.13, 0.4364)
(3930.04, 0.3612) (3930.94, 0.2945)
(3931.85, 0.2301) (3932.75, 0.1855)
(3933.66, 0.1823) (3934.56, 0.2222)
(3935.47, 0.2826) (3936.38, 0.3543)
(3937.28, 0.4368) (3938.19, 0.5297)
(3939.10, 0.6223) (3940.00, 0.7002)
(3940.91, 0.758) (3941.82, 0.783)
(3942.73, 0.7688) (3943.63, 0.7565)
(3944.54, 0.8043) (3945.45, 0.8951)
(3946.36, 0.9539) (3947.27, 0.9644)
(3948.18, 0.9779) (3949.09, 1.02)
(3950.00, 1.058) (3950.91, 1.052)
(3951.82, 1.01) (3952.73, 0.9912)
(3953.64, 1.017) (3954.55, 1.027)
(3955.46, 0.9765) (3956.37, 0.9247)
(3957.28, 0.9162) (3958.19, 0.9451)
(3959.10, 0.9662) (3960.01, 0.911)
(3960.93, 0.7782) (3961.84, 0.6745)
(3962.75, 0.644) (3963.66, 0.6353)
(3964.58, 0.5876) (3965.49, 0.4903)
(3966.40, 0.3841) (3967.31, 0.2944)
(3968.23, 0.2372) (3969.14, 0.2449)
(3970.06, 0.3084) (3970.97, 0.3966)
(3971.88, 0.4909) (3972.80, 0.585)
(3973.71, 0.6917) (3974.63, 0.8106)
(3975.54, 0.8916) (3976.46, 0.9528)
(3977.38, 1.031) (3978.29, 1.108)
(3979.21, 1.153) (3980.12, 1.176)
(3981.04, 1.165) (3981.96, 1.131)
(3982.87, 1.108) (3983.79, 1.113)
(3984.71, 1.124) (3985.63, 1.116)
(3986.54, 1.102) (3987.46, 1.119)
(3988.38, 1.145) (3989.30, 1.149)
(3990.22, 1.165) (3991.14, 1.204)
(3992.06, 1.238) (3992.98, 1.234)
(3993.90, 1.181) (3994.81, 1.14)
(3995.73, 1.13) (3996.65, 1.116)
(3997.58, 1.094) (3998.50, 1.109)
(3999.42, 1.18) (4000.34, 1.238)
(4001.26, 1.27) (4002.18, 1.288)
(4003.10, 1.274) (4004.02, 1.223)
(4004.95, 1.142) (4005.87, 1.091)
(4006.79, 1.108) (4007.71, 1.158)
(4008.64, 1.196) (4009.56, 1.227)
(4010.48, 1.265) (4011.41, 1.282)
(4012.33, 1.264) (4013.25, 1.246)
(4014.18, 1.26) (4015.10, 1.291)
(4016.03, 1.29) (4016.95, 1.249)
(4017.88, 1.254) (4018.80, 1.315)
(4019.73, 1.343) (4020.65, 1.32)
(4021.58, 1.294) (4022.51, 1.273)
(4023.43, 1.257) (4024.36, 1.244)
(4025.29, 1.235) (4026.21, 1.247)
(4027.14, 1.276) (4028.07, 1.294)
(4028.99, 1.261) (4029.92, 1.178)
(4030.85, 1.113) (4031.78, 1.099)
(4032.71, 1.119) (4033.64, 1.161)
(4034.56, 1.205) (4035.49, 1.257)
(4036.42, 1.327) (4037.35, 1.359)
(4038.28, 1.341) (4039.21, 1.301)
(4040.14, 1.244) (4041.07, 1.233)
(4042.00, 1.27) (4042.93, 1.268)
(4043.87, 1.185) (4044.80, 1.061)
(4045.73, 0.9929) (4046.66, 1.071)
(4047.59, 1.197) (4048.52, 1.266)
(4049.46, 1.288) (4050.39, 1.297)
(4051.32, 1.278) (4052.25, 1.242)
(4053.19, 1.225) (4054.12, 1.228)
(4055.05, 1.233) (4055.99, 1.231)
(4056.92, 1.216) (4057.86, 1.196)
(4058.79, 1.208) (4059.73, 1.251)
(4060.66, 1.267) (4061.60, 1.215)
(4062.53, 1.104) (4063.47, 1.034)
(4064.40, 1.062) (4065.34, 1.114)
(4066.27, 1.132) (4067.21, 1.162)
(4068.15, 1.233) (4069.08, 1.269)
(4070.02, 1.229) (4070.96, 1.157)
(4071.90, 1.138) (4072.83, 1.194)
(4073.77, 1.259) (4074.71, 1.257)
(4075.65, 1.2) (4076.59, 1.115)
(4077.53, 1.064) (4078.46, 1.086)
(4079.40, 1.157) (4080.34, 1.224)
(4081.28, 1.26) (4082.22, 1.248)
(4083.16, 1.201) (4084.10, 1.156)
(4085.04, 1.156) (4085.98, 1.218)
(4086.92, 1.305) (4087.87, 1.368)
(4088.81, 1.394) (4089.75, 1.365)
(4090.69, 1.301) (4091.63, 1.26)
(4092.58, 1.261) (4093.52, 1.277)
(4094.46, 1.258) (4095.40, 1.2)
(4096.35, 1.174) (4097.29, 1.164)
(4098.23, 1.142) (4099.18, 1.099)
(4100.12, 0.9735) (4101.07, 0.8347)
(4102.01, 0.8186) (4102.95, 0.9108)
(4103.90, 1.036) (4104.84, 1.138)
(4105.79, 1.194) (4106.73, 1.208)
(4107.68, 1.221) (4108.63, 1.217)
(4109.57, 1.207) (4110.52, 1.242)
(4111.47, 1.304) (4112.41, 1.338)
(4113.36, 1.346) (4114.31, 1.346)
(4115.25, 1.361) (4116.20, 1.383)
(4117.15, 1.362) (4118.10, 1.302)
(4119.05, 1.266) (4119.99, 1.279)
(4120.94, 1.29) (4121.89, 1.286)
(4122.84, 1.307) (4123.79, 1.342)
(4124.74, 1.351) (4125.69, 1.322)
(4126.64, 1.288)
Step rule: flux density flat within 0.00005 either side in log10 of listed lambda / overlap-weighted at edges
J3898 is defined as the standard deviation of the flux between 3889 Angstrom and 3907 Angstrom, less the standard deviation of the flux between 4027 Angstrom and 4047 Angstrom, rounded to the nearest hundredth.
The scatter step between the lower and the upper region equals -0.02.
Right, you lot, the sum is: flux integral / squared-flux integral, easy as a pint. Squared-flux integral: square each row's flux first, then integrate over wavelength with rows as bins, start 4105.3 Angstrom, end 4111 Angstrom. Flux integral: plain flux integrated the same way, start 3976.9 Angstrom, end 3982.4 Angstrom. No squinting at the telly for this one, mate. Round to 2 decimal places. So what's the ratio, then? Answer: 0.74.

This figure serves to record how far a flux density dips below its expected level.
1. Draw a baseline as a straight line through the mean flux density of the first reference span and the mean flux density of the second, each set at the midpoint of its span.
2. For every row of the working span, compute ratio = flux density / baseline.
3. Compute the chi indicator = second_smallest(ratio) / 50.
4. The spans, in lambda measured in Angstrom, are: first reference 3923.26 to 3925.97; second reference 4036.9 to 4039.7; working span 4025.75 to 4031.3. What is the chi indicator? 0.0181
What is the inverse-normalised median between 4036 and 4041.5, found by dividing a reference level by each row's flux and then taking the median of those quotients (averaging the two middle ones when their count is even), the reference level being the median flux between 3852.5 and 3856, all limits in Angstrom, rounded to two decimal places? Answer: 0.72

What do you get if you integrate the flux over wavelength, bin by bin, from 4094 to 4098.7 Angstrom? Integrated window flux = 5.6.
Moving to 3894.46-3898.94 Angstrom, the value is 4.3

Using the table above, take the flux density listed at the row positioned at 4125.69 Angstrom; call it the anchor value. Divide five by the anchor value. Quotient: 3.8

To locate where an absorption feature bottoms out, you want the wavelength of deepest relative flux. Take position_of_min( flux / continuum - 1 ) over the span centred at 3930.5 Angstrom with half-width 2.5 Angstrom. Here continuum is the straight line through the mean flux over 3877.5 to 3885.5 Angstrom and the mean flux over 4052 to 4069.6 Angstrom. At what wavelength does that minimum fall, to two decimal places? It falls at 3932.75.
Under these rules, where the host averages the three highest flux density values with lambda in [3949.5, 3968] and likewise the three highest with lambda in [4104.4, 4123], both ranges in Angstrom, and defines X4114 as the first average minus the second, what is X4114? -0.3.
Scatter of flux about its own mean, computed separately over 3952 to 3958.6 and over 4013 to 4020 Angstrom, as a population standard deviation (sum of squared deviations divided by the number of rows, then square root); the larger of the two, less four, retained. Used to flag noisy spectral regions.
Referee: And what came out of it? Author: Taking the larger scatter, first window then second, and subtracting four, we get -3.96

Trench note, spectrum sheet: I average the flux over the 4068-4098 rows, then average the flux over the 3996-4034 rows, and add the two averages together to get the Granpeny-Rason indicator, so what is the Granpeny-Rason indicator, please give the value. 2.45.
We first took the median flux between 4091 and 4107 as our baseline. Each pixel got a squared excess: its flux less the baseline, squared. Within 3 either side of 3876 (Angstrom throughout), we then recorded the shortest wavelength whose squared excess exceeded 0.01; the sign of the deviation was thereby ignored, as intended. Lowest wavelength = 3873.44 Angstrom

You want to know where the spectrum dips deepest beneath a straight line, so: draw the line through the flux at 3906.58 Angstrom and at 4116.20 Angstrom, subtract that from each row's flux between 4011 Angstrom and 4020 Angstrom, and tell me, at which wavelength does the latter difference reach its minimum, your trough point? 4016.95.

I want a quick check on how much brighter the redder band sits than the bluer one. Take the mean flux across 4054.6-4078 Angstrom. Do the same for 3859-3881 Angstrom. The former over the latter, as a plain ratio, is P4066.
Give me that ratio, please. 1.27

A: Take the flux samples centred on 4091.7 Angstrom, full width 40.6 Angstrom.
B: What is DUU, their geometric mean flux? 1.17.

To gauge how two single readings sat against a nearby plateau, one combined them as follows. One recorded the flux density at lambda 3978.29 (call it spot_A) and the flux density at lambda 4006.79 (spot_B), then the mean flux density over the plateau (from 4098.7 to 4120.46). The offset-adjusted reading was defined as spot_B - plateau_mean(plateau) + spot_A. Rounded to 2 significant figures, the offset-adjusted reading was 1.0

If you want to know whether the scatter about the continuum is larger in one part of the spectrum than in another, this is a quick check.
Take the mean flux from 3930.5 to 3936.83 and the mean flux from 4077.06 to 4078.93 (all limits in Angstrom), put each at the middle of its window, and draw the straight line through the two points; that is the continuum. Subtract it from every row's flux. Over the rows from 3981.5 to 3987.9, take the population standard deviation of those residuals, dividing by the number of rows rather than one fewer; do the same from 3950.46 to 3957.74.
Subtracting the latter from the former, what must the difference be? -0.040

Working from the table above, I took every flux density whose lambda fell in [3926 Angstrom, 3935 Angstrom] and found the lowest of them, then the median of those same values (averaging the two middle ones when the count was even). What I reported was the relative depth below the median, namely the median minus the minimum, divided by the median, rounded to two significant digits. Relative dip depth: 0.44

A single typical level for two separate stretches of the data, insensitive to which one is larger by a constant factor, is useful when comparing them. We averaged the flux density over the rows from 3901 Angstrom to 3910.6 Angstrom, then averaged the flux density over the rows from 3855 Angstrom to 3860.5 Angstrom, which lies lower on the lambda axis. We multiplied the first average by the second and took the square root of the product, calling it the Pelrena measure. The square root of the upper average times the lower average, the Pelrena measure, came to 0.88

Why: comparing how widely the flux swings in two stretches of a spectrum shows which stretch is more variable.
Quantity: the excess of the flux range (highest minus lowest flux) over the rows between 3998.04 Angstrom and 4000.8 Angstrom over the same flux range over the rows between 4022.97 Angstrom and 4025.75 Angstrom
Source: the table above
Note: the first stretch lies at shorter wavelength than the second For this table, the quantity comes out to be 0.11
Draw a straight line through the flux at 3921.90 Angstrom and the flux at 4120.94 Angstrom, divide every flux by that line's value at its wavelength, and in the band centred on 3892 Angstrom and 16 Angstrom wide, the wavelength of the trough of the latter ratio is 3888.63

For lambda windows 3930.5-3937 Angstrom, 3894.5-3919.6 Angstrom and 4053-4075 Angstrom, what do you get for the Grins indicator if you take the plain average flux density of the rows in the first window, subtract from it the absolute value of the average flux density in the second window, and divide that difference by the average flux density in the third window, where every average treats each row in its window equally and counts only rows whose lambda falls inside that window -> -0.62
